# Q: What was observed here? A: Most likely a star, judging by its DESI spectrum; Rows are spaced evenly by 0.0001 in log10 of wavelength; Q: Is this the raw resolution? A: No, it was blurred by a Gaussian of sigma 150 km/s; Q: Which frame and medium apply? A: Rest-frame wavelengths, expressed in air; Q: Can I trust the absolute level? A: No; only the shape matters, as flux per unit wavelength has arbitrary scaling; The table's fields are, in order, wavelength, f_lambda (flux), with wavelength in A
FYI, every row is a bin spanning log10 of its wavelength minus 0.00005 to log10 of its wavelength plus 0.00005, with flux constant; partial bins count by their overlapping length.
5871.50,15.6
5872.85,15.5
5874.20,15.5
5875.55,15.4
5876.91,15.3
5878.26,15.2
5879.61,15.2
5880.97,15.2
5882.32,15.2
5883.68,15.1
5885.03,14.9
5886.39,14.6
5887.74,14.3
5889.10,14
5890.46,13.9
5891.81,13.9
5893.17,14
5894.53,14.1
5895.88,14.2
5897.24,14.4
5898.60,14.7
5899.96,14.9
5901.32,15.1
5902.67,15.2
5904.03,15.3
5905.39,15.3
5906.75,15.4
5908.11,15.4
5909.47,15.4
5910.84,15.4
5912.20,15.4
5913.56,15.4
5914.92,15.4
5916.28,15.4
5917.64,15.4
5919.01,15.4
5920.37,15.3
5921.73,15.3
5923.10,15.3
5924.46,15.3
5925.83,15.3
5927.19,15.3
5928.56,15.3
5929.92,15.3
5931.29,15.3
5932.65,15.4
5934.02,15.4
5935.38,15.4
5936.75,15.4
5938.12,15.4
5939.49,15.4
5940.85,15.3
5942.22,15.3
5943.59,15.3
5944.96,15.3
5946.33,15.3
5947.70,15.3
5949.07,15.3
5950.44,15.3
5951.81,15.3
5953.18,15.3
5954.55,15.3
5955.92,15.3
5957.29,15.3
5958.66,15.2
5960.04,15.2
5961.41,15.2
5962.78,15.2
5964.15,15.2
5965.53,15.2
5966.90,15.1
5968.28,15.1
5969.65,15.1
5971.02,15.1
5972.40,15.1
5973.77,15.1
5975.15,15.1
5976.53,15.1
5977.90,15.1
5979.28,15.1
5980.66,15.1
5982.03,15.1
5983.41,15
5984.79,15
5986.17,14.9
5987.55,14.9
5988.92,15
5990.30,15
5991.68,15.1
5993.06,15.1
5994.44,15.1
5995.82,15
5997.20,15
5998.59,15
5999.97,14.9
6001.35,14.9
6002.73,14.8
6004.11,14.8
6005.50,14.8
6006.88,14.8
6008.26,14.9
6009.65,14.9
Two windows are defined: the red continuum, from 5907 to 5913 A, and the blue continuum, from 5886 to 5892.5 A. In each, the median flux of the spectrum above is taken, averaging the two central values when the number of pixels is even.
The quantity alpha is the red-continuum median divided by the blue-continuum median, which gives 1.10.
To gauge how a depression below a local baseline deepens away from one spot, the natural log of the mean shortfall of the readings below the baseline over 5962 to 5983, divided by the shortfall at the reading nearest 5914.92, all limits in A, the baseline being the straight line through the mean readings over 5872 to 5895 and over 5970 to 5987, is -2.0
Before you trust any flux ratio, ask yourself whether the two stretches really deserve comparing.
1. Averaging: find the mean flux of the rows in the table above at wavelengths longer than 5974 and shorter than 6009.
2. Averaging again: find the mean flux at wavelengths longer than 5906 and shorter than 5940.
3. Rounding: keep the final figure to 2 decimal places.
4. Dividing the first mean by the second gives 0.98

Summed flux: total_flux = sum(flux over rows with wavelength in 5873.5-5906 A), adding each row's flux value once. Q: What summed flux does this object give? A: 355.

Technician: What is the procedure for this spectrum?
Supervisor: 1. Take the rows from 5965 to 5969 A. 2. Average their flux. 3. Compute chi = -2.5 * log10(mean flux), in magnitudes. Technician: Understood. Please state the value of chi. -2.95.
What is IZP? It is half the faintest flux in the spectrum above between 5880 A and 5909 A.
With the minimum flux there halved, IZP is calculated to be 6.95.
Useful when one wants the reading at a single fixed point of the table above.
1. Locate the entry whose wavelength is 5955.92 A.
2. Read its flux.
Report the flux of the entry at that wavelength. 15.3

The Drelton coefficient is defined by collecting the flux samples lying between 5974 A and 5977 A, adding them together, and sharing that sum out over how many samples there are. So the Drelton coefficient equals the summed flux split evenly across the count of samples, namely 15.1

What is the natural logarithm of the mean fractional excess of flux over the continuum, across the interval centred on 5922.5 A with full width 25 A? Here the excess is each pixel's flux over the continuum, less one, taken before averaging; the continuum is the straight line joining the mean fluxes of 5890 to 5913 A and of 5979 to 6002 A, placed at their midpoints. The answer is -3.4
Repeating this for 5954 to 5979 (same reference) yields -4.3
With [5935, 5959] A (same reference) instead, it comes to -3.6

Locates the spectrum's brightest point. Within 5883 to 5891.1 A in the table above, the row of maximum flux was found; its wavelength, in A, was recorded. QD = 5883.68 A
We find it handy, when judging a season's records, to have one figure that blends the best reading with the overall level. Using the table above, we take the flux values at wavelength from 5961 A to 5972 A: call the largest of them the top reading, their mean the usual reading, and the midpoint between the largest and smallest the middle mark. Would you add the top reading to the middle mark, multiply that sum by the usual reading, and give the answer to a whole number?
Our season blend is 460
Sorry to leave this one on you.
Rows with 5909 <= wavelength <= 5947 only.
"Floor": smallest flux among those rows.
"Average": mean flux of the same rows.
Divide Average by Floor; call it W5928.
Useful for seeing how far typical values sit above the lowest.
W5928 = 1.00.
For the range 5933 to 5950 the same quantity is 1.00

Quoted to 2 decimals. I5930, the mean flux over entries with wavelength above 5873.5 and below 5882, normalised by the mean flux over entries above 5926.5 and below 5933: 1.00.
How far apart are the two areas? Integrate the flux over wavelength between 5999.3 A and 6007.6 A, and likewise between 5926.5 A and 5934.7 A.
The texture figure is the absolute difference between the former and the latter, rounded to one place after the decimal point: 2.6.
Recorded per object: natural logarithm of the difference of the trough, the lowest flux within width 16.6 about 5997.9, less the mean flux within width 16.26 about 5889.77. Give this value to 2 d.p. -0.88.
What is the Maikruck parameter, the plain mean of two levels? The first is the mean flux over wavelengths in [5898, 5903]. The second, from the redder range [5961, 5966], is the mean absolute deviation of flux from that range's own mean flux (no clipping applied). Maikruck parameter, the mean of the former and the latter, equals 7.49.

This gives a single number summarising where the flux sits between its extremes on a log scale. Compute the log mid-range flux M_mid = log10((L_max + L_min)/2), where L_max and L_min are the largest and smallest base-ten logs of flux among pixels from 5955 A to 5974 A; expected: 0.073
